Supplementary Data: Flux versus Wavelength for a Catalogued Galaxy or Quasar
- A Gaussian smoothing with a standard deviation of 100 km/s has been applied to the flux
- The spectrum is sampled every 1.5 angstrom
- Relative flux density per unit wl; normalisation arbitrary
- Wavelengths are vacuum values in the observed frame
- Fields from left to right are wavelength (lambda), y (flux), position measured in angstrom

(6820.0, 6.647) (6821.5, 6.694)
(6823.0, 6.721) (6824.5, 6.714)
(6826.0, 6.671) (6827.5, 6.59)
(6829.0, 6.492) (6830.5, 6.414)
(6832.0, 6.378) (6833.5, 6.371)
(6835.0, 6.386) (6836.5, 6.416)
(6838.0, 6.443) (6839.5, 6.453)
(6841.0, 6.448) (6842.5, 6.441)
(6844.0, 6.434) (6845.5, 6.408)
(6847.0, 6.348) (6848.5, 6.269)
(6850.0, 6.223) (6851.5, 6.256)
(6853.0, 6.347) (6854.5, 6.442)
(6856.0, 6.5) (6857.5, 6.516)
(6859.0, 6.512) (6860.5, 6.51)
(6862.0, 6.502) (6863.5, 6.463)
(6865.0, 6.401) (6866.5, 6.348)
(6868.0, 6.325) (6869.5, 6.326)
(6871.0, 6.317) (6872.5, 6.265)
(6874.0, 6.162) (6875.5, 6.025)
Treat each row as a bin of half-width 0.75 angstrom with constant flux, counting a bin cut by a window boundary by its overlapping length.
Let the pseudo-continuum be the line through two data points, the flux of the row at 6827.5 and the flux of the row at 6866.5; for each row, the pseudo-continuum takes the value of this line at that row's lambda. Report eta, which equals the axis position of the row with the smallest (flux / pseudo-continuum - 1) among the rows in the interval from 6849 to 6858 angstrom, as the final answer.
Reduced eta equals 6850.0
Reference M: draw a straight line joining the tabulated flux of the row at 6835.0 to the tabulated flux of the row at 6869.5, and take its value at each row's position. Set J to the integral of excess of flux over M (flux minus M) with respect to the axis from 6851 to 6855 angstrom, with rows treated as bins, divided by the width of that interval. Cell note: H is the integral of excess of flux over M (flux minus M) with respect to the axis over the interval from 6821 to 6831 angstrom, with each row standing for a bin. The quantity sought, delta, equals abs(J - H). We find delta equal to 2.2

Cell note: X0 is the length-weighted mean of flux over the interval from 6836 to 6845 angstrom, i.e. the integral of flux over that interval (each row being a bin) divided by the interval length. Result 6.44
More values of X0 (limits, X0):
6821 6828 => 6.68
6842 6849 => 6.38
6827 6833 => 6.46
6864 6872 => 6.34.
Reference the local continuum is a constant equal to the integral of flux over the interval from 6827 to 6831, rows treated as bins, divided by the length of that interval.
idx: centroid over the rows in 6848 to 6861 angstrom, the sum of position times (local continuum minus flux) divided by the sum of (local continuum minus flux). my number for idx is 6850.4 angstrom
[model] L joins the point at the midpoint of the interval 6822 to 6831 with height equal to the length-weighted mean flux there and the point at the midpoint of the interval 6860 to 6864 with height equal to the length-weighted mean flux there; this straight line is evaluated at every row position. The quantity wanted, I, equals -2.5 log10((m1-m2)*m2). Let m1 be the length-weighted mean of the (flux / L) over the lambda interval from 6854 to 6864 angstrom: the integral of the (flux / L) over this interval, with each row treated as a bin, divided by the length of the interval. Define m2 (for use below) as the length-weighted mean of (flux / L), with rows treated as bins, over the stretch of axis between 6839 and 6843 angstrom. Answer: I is 4.5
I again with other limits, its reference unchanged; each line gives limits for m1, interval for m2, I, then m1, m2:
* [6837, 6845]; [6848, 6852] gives 4.0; 0.982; 0.957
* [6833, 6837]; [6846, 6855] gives 5.9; 0.971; 0.967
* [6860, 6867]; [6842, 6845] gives 4.9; 0.994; 0.982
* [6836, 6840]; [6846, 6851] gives 4.4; 0.980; 0.962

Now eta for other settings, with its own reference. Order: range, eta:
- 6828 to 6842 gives 6832.0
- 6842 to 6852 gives 6850.0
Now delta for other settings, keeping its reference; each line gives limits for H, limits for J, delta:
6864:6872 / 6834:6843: 0.1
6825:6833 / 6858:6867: 0.8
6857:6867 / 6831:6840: 1.2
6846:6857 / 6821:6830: 0.4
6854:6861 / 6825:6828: 0.8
